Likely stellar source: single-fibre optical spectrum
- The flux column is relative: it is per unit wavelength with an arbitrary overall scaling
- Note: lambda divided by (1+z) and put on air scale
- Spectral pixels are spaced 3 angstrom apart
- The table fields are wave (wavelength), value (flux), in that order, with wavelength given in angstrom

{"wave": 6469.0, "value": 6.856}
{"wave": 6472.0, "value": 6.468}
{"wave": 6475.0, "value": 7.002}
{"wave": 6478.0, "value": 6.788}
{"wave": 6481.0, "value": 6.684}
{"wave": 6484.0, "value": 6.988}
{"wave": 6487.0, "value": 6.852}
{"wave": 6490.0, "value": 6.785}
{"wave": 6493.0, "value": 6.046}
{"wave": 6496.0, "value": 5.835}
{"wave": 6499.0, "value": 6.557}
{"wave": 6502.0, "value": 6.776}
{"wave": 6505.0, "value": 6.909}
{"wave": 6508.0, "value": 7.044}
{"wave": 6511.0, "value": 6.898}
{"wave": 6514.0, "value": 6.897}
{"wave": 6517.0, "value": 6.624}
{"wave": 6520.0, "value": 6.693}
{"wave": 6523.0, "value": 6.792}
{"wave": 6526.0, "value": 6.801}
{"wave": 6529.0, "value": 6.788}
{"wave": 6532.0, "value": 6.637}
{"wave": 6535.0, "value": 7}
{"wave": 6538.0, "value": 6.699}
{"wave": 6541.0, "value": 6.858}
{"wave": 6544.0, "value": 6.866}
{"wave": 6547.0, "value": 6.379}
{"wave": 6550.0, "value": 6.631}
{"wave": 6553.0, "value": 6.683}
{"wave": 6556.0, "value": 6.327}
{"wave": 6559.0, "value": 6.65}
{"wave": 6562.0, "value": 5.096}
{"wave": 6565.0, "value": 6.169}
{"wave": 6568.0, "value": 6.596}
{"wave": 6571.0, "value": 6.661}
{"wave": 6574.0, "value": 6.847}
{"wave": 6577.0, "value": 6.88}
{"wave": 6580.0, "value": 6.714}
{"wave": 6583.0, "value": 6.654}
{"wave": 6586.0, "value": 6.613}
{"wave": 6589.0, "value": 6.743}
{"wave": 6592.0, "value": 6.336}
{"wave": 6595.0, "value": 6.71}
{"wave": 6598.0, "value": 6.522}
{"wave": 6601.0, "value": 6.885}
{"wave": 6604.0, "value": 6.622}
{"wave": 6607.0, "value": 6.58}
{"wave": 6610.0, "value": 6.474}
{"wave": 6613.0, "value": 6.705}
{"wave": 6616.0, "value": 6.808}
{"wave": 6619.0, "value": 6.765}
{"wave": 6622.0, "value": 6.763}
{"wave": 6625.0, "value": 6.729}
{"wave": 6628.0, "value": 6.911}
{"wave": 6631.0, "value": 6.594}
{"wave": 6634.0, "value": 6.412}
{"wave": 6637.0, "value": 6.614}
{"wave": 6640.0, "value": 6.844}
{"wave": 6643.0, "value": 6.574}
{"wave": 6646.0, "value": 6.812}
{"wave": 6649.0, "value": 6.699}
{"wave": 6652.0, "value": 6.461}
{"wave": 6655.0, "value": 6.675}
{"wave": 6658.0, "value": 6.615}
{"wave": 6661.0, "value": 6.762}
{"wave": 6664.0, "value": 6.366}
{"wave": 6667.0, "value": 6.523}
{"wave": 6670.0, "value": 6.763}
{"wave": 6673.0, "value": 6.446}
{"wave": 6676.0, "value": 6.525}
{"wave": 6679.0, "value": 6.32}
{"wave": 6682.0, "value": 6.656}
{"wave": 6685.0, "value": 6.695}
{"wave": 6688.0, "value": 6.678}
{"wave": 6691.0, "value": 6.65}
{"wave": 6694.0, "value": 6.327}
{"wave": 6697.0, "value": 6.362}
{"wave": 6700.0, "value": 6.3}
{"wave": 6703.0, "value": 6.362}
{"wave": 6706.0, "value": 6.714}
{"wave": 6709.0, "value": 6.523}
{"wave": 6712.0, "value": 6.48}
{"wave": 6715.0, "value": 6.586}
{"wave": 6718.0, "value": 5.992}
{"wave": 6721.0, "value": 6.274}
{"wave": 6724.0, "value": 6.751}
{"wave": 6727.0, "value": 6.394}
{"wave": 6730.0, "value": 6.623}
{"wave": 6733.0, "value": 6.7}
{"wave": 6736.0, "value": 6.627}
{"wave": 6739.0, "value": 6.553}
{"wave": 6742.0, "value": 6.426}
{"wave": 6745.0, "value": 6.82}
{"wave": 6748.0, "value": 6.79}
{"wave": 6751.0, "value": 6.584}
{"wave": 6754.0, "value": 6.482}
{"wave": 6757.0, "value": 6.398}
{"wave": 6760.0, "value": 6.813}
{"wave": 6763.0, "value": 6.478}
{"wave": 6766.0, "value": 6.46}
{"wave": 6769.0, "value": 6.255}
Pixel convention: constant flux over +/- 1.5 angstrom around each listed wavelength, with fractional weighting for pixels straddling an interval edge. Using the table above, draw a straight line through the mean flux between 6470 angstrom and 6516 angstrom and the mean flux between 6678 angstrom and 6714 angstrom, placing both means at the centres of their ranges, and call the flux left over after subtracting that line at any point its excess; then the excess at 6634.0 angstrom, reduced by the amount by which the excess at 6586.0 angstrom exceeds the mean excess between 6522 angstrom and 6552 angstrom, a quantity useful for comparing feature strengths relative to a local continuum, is -0.07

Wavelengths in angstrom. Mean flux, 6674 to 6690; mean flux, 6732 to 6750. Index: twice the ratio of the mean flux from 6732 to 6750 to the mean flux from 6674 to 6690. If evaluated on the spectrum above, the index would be 2.02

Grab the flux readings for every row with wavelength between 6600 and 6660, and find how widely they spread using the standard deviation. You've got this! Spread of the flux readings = 0.14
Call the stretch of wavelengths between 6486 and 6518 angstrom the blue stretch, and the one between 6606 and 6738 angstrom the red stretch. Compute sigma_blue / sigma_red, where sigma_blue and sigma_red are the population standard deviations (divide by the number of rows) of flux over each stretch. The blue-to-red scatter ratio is 2.0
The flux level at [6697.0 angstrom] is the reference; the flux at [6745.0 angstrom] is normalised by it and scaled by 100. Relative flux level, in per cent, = 107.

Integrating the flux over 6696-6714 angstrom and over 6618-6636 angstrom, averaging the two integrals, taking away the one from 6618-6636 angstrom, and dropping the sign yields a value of 2.1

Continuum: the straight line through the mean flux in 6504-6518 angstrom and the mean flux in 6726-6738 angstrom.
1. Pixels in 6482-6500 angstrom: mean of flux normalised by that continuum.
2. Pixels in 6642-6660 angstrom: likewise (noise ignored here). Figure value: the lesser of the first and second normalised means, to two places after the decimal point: 0.94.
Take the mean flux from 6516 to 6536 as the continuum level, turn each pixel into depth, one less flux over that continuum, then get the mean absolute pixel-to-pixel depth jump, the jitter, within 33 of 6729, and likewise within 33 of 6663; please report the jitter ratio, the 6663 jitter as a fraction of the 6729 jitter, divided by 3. 0.31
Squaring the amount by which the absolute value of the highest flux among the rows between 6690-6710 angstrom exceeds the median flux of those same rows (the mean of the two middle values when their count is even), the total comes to 0.12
